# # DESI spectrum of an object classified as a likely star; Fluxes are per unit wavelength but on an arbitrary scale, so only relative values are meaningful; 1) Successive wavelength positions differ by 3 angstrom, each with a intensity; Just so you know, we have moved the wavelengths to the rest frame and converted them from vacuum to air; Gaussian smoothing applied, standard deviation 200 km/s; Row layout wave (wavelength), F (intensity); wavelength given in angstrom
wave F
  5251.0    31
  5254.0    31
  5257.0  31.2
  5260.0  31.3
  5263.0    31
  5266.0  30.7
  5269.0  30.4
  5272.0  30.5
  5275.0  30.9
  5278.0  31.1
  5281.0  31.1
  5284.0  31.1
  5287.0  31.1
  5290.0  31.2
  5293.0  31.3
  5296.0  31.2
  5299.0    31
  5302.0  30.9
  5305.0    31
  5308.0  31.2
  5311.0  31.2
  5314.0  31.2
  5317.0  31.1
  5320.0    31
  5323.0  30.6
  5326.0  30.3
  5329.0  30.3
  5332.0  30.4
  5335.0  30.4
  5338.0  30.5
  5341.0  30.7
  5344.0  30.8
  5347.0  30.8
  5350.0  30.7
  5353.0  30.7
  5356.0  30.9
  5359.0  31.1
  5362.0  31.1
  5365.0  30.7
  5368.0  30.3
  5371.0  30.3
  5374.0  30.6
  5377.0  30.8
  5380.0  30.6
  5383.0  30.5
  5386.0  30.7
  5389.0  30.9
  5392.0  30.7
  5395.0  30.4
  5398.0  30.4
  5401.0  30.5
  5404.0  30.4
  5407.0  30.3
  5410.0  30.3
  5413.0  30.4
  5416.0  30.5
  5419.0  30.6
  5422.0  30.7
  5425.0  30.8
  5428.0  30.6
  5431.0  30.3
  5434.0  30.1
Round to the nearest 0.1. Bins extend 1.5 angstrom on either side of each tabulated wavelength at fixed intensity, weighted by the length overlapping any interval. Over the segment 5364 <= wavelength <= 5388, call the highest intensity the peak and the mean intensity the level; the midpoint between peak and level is 30.7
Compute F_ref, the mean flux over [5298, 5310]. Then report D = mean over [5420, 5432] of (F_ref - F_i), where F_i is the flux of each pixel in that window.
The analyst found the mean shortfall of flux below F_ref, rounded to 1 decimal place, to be 0.4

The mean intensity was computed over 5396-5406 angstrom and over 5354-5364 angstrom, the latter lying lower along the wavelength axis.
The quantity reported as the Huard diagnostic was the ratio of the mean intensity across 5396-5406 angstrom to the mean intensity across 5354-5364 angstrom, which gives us 0.981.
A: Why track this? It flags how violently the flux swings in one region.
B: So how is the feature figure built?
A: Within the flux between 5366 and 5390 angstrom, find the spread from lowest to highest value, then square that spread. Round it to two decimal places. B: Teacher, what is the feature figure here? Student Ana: 0.36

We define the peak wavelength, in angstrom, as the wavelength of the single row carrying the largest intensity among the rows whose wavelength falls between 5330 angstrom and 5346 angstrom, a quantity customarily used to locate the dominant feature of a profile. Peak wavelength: 5344.0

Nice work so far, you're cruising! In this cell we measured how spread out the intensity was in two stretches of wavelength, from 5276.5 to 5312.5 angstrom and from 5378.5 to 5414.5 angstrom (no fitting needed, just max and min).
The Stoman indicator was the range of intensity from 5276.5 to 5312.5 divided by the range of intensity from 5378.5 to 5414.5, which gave 0.67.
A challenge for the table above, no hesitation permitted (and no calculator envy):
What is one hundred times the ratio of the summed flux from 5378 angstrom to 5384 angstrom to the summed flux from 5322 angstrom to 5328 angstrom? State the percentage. 100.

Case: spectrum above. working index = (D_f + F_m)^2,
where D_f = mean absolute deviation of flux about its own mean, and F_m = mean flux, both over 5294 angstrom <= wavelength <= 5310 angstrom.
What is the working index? 972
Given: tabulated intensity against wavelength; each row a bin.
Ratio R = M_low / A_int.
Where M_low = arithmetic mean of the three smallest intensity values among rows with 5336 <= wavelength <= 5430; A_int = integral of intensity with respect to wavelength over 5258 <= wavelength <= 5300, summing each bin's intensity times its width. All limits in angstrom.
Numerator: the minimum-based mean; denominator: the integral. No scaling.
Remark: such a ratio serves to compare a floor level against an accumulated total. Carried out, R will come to 0.023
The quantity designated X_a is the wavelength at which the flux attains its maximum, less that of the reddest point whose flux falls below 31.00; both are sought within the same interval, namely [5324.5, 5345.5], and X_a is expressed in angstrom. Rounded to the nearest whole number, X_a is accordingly 0 angstrom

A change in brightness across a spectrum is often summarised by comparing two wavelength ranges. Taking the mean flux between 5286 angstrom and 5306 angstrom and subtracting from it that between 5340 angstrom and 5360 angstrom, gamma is 0.29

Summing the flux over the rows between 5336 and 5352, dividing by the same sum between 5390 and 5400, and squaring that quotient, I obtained 2.8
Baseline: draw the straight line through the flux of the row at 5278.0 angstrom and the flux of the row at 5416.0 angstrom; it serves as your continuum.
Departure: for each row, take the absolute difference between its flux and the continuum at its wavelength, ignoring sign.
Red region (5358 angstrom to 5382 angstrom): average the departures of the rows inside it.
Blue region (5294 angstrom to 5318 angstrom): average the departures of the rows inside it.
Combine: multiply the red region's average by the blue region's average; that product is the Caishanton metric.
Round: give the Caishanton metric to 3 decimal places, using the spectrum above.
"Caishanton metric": 0.034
